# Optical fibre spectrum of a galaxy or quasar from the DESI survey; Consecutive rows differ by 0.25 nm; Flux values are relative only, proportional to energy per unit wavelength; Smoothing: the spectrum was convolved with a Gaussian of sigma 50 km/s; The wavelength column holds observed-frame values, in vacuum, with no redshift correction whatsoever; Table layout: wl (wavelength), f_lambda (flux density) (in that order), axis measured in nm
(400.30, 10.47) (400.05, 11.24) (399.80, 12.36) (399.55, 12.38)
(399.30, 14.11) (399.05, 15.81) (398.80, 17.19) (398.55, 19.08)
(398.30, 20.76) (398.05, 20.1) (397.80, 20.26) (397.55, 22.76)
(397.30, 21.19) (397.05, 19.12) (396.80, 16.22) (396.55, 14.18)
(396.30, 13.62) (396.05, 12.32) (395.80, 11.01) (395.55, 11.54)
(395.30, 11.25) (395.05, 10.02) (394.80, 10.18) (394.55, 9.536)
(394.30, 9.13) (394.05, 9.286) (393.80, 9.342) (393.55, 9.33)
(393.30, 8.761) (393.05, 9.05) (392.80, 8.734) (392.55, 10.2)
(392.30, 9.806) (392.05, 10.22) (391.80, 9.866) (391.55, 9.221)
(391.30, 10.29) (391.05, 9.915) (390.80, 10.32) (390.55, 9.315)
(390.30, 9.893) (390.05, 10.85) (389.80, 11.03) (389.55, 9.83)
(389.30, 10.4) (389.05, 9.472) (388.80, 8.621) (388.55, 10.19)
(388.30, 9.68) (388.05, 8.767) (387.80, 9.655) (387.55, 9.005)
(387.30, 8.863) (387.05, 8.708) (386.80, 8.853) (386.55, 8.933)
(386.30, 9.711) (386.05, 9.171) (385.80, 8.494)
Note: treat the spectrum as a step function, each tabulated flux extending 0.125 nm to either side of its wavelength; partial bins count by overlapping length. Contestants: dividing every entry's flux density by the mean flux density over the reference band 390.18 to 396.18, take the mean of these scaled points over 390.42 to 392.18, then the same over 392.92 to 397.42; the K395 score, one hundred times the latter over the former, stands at 121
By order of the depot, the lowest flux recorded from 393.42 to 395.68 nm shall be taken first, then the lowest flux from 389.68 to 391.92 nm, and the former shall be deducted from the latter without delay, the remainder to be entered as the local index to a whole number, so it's 0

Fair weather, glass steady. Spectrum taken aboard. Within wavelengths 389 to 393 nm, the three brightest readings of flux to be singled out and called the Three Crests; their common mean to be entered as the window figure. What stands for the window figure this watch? 10.8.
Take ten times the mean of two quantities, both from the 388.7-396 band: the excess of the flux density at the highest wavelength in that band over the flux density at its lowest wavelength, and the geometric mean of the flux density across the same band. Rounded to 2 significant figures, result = 61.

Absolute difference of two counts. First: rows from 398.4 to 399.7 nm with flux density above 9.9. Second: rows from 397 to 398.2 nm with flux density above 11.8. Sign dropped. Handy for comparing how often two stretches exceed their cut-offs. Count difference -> 0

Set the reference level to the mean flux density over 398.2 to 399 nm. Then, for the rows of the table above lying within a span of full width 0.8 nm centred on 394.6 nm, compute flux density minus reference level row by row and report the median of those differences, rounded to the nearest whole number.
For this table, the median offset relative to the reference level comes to -9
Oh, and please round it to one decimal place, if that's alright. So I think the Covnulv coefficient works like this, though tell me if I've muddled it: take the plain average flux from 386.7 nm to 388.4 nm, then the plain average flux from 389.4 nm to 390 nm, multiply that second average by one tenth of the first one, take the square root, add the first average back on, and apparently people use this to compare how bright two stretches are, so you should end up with 12.2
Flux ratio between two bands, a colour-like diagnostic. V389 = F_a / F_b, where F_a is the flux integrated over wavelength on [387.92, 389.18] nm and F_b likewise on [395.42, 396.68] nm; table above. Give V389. 0.75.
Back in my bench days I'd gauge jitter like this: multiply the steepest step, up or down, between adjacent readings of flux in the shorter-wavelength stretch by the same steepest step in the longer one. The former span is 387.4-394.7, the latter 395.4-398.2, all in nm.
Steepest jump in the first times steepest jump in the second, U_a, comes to 4.6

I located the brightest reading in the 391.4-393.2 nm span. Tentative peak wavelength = 392.05 nm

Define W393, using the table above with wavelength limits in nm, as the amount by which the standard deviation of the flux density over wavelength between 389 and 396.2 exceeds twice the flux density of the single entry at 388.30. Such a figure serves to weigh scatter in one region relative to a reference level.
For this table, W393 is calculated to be -18.5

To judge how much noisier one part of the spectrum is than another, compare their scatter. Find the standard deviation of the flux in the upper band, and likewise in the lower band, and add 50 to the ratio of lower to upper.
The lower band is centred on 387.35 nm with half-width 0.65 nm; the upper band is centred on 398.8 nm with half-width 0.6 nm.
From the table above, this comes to 50.1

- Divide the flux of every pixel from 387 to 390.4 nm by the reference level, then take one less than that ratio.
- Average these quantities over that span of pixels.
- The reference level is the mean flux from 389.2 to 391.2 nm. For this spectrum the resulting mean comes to -0.05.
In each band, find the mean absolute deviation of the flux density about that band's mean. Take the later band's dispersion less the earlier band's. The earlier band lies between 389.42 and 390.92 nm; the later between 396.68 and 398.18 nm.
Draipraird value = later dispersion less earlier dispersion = 1.0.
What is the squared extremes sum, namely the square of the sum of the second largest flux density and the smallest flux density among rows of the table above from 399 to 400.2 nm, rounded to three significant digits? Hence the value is 643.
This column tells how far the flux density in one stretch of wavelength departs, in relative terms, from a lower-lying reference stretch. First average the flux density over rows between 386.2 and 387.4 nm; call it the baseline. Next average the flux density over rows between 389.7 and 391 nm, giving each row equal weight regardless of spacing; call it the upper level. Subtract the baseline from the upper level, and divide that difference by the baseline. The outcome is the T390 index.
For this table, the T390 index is 0.14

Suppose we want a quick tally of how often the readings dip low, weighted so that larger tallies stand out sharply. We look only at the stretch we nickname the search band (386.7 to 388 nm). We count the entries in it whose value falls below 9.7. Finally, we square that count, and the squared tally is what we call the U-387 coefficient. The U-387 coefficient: 25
